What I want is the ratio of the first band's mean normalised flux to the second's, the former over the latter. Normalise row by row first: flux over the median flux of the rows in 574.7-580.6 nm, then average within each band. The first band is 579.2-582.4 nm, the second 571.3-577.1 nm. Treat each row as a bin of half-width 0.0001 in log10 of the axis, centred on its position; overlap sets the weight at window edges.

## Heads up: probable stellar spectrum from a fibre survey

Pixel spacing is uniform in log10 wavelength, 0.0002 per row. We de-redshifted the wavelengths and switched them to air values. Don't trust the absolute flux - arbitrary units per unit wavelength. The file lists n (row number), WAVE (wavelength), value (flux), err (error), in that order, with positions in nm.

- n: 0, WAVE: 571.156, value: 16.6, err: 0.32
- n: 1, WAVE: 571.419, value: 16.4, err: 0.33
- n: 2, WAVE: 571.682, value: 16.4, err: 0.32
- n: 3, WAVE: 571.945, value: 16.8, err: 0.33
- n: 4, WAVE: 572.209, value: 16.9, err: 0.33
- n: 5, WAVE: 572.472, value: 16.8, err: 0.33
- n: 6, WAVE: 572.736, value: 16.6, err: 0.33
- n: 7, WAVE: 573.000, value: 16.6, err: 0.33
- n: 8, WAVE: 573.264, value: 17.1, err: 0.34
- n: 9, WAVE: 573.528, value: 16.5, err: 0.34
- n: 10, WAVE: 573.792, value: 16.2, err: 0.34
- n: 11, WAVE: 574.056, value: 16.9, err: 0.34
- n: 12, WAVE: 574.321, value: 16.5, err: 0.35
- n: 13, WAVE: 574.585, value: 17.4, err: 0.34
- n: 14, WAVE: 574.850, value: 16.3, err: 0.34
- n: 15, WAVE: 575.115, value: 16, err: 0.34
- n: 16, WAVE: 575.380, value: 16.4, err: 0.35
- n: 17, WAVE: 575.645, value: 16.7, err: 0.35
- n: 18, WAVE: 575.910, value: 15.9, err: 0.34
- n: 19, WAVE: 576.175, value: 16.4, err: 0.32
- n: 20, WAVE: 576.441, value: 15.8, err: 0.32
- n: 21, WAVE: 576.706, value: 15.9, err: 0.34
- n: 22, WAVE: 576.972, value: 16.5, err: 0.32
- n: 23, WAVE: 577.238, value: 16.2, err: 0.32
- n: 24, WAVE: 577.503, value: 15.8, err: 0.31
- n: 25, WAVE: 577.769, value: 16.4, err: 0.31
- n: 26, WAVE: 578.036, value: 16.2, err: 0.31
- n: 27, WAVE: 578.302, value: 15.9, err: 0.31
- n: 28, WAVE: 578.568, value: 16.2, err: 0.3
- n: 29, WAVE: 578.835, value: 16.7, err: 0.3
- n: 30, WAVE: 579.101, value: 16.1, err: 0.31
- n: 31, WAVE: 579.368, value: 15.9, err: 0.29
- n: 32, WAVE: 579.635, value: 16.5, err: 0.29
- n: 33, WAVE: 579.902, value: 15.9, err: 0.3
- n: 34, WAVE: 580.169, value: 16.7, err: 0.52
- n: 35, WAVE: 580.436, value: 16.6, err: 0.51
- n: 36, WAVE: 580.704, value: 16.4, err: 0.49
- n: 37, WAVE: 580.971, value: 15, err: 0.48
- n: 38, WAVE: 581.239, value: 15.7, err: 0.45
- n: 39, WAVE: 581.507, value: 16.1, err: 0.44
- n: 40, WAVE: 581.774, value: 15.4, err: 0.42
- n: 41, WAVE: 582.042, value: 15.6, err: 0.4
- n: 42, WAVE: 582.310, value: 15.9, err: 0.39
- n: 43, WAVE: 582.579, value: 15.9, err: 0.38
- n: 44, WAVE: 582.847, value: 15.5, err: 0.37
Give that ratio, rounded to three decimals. 0.968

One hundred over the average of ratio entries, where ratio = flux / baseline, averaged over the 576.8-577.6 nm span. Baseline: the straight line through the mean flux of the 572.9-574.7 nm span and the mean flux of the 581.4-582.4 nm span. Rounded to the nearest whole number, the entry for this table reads 101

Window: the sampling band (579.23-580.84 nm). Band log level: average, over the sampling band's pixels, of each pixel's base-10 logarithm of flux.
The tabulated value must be 1.21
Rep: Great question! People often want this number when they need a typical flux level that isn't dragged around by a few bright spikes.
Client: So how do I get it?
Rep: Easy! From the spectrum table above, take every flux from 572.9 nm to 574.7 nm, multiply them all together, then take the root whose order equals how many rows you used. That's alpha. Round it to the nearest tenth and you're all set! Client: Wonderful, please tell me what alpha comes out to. 16.7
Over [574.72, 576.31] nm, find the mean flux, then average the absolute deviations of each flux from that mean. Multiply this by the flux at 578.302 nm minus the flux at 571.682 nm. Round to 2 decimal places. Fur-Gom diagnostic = -0.11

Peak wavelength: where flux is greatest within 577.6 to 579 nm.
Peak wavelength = 578.835 nm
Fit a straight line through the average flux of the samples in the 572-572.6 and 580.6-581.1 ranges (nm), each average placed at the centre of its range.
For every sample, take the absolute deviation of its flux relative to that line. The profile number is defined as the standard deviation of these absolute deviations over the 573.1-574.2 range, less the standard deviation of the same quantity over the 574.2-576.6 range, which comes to -0.15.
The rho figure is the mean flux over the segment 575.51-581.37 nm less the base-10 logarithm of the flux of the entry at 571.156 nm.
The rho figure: 14.93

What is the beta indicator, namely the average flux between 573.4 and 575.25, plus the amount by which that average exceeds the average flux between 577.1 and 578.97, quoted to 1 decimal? 16.9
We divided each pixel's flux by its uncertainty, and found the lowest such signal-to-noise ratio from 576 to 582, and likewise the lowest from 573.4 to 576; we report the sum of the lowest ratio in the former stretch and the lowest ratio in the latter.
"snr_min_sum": 78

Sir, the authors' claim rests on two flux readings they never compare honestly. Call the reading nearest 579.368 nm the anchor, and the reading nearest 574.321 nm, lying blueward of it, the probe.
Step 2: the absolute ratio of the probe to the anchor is 1.04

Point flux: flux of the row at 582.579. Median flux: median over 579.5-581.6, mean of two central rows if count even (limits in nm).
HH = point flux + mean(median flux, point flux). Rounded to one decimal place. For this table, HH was 32.0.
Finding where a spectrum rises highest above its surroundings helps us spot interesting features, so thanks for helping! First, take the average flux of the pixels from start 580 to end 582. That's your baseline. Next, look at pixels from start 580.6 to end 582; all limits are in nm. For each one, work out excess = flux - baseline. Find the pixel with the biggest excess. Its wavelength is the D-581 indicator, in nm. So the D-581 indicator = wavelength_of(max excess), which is 580.704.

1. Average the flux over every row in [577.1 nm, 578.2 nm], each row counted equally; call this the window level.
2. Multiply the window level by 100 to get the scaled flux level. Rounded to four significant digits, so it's 1615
